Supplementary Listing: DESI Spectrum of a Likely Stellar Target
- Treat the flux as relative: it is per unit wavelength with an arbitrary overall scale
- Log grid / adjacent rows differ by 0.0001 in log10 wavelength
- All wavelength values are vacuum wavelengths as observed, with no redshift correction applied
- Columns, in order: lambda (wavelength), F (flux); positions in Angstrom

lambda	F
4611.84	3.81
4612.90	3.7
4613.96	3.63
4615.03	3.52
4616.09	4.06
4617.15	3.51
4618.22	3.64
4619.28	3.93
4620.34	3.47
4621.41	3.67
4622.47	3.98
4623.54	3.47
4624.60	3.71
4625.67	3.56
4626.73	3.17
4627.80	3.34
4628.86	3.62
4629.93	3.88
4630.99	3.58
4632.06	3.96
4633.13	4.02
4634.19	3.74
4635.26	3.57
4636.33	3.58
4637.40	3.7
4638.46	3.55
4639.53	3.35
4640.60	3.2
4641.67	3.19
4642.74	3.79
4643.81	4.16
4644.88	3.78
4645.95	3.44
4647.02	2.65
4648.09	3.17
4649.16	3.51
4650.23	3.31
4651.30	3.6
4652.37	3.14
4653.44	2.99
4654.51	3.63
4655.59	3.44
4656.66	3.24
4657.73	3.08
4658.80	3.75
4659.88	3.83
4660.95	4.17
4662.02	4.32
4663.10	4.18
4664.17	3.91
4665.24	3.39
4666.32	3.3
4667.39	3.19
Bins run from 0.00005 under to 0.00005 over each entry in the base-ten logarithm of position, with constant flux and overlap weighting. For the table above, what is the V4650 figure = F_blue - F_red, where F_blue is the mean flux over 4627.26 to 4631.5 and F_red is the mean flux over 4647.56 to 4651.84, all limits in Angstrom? 0.21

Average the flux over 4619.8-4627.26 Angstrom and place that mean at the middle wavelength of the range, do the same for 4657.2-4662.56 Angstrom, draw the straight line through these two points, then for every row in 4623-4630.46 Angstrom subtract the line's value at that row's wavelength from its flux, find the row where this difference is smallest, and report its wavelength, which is 4626.73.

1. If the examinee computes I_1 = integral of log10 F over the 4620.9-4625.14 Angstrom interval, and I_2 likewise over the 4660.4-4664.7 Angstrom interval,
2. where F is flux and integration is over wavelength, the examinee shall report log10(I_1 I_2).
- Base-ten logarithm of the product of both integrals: 0.81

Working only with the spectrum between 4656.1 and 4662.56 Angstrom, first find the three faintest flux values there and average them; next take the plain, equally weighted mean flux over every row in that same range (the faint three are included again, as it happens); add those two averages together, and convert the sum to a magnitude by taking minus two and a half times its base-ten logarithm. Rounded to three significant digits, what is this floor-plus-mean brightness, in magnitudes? -2.13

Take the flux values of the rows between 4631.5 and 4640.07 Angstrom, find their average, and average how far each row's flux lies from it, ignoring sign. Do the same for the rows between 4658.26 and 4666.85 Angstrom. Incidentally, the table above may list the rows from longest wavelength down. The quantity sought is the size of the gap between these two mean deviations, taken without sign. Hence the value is 0.12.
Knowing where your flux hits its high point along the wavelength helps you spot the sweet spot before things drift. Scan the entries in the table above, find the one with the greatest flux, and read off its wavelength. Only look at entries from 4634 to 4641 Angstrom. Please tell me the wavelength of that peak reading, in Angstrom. 4634.19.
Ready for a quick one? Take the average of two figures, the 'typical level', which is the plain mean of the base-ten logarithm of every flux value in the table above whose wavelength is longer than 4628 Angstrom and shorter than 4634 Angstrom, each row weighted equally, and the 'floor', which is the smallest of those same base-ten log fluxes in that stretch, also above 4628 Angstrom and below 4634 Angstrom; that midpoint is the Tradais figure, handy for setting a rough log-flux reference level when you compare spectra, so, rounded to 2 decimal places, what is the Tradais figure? 0.57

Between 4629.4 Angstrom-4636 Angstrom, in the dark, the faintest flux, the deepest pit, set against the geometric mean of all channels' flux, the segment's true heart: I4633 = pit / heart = 0.943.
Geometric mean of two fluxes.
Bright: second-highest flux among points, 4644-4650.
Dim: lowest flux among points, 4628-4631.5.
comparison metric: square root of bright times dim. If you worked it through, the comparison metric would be 3.54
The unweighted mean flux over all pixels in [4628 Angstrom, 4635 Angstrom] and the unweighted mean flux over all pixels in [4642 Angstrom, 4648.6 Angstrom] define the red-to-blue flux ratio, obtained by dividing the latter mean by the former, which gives 0.92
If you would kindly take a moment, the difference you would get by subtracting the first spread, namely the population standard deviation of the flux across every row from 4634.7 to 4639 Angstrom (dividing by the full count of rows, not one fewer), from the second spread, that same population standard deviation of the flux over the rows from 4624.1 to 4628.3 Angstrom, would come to 0.15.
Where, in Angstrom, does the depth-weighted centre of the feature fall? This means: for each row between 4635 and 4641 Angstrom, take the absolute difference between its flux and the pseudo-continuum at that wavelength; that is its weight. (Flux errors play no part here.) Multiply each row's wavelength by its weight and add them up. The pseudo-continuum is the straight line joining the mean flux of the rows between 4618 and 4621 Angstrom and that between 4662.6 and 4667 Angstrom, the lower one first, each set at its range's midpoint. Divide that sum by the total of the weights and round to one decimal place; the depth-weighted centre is 4639.1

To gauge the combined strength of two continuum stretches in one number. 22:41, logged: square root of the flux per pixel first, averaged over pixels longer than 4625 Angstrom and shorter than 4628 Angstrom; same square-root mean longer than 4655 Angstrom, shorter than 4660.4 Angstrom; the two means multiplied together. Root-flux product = 3.41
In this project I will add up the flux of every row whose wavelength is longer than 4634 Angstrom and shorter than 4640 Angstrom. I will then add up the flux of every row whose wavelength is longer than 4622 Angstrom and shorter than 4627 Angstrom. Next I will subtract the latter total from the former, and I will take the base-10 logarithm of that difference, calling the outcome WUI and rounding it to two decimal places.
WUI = 0.56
